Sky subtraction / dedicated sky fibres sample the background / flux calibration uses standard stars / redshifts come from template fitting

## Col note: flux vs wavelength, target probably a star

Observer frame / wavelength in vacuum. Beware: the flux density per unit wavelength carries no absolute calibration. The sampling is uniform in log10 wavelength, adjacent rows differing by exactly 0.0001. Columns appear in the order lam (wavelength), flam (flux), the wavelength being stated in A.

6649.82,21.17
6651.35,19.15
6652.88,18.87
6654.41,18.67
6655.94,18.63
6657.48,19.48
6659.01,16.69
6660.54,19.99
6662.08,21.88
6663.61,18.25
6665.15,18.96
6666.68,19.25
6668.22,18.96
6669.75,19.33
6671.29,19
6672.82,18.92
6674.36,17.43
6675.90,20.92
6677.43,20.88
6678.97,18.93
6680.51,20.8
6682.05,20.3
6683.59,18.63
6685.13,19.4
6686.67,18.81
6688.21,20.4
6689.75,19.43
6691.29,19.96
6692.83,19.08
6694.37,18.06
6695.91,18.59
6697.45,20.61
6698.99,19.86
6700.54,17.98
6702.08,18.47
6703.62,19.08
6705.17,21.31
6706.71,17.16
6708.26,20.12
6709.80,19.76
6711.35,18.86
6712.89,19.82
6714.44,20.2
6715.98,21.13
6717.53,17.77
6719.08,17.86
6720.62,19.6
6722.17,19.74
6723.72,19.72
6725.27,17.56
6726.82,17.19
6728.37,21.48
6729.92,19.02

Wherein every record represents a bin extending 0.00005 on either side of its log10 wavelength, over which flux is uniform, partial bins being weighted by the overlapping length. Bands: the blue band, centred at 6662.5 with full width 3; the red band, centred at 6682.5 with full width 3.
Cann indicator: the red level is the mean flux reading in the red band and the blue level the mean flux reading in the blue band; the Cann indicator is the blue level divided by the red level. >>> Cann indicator 1.03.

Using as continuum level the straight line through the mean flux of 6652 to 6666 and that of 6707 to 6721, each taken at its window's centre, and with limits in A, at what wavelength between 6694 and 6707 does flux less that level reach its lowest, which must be 6706.71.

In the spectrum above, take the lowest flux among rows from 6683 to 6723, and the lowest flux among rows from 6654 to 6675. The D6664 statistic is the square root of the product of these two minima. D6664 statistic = 16.9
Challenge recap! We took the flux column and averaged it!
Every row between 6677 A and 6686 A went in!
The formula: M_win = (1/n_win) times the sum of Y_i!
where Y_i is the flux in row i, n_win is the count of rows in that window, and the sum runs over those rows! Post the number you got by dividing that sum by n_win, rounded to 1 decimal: 19.8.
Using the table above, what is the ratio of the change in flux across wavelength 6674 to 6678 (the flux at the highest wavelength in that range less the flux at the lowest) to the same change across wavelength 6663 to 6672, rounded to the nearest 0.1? 4.6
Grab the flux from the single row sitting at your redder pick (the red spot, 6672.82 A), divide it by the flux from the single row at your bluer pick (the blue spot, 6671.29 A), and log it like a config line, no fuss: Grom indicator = 1.00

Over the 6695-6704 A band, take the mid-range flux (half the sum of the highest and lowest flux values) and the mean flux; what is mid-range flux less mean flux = 0.20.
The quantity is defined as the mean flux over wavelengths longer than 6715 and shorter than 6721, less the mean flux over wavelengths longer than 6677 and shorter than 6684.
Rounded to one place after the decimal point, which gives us -0.8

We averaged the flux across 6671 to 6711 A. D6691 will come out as 19.4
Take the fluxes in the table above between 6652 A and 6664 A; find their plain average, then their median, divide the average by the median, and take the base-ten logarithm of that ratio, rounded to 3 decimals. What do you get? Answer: 0.007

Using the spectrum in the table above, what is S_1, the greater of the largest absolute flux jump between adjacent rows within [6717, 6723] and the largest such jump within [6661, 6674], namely 3.6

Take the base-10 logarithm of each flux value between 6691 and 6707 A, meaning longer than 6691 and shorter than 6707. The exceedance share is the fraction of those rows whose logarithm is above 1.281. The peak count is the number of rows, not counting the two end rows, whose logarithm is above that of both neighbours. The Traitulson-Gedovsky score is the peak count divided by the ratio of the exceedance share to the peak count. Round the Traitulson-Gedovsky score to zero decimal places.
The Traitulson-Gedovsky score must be 11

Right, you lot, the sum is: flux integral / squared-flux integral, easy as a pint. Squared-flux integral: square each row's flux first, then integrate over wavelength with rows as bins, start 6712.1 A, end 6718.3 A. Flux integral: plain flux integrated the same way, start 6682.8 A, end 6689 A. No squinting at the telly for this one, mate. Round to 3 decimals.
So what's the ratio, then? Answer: 0.049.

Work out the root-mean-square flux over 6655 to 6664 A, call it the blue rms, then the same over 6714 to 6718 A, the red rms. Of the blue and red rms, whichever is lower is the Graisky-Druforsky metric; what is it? 19.2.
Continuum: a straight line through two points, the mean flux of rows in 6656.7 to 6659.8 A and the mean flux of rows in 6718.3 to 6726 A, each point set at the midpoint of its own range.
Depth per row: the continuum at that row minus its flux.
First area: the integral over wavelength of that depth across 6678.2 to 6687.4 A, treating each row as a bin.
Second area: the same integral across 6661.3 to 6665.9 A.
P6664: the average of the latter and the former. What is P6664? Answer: -8.5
